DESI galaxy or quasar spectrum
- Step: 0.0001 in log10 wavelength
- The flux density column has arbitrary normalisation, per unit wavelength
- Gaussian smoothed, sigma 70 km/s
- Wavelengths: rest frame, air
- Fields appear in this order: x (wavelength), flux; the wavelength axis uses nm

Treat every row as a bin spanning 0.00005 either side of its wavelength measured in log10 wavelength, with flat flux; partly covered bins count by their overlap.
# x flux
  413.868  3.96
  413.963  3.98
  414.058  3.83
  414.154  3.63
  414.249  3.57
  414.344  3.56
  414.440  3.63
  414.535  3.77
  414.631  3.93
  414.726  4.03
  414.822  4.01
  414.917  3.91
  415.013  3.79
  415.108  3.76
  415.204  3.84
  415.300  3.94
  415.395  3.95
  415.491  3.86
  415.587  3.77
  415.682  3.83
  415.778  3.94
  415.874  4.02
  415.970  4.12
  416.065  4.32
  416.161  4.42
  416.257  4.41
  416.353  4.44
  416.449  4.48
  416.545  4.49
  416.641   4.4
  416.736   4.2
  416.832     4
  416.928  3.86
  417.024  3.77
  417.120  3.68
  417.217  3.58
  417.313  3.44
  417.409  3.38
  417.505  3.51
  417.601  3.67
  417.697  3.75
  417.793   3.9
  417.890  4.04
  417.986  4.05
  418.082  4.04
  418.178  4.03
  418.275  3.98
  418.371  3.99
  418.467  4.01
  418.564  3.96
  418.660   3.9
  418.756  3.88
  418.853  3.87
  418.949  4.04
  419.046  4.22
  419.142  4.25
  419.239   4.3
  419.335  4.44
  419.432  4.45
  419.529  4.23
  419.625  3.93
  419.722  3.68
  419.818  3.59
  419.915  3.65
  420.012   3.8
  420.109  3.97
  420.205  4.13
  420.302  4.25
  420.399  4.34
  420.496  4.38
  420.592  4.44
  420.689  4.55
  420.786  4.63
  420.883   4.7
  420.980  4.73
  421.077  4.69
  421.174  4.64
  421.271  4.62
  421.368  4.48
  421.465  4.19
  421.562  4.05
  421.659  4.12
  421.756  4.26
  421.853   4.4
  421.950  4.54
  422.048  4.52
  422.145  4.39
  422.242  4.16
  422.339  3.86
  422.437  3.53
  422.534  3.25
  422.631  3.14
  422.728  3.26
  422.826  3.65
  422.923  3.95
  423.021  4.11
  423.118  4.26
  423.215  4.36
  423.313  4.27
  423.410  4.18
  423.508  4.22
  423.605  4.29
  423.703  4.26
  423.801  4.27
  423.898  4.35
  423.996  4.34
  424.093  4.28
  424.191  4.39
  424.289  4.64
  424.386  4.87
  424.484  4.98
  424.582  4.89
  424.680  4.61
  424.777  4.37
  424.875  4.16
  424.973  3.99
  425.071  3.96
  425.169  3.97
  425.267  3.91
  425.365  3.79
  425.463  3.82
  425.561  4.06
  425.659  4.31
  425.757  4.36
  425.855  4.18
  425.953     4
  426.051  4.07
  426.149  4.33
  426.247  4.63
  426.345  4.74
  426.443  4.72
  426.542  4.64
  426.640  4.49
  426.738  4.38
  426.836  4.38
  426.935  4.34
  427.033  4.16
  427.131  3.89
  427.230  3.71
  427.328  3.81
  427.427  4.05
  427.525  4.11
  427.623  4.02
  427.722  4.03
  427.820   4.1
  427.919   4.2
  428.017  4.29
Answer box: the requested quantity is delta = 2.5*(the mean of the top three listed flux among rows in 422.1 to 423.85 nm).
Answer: 10.9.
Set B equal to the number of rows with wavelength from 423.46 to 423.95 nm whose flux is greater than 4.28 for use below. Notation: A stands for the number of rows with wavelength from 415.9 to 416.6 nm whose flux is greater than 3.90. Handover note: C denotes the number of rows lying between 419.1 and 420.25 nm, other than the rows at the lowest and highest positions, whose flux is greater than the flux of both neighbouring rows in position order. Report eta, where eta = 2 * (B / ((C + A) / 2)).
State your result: 1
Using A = 7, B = 2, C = 1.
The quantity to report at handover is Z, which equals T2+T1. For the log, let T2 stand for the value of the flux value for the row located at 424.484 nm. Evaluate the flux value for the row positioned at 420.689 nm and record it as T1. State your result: 9.5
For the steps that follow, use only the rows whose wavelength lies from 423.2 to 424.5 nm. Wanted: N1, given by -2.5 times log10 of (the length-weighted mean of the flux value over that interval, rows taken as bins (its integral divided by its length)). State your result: -1.61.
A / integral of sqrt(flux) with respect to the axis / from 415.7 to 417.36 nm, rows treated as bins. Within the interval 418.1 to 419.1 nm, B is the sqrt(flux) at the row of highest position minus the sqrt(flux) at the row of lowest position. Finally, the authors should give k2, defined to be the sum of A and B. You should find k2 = 3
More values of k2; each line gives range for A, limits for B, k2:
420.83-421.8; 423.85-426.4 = 2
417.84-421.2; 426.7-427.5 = 7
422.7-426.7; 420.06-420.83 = 8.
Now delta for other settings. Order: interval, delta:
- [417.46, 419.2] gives 10.4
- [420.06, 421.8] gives 11.8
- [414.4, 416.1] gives 10.4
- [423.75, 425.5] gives 12.3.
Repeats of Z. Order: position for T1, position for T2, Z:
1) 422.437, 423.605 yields 7.8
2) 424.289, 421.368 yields 9.1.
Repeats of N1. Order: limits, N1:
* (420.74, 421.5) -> -1.65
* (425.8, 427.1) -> -1.60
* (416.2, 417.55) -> -1.50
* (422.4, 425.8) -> -1.54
